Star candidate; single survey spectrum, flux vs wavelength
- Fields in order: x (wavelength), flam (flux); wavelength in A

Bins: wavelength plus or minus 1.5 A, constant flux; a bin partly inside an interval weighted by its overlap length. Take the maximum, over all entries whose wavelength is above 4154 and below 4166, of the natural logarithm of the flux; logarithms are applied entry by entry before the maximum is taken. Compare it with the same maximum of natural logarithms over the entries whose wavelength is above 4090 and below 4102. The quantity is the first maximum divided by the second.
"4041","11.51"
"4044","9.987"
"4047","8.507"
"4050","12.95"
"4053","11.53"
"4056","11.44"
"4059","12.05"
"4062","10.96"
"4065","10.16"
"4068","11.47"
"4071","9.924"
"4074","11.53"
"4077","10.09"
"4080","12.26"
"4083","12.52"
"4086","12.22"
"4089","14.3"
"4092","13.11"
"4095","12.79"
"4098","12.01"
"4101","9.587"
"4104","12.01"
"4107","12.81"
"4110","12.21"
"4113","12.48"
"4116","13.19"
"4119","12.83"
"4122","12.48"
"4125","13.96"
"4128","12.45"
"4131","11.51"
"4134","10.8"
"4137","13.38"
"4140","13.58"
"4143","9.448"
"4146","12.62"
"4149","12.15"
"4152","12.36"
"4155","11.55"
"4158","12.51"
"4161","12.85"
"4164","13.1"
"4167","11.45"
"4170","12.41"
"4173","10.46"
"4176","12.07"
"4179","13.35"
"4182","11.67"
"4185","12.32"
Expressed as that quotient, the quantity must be 1.00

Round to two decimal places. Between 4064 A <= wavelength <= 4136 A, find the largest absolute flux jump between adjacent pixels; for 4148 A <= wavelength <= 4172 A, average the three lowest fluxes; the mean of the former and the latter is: 7.07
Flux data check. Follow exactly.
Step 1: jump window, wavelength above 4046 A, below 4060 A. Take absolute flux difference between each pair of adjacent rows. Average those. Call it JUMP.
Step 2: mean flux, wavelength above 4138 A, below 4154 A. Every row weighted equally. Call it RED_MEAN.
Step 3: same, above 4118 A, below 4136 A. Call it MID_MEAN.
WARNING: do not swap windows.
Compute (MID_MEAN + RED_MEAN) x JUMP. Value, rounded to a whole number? 40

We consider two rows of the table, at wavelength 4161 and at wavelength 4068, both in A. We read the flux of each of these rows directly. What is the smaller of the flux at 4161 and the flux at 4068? 11.5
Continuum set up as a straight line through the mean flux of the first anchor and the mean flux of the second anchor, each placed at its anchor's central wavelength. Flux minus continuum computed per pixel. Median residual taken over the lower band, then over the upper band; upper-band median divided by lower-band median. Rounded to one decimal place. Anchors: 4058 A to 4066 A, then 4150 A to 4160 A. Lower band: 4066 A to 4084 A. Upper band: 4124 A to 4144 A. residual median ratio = 1.8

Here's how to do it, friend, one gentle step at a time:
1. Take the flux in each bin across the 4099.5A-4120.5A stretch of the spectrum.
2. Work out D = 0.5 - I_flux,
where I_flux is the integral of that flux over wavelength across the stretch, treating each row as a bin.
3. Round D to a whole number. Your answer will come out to -255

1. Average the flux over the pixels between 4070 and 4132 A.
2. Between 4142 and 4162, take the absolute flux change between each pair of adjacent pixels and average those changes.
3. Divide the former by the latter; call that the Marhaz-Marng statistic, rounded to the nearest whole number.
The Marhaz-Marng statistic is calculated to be 12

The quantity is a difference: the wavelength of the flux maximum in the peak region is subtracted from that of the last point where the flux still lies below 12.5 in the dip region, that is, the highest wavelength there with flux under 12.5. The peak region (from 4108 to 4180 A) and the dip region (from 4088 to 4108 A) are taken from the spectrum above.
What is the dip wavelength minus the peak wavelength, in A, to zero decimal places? -21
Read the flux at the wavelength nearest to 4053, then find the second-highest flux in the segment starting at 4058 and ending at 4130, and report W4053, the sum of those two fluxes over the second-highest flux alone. 1.83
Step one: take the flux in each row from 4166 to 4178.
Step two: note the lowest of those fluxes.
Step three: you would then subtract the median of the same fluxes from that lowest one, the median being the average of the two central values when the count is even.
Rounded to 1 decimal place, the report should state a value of -1.3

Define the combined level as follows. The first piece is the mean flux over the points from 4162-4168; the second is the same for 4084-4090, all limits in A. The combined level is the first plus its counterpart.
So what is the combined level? 25.5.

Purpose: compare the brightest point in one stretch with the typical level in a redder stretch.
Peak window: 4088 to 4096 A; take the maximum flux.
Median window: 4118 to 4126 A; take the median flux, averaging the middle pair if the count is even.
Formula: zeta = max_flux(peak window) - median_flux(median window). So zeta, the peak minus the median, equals 1.47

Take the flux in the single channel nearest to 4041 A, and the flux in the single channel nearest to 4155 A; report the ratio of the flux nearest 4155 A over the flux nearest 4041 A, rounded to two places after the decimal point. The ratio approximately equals 1.00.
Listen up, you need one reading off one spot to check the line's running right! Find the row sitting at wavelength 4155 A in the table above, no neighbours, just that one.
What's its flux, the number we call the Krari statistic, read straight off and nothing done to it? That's 11.55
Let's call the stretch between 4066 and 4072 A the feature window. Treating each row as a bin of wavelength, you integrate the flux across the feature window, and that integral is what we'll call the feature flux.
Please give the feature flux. 64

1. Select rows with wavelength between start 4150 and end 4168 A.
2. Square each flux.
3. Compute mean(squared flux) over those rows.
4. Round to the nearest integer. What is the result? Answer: 152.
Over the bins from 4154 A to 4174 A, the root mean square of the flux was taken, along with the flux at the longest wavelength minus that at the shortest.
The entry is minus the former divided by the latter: 11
